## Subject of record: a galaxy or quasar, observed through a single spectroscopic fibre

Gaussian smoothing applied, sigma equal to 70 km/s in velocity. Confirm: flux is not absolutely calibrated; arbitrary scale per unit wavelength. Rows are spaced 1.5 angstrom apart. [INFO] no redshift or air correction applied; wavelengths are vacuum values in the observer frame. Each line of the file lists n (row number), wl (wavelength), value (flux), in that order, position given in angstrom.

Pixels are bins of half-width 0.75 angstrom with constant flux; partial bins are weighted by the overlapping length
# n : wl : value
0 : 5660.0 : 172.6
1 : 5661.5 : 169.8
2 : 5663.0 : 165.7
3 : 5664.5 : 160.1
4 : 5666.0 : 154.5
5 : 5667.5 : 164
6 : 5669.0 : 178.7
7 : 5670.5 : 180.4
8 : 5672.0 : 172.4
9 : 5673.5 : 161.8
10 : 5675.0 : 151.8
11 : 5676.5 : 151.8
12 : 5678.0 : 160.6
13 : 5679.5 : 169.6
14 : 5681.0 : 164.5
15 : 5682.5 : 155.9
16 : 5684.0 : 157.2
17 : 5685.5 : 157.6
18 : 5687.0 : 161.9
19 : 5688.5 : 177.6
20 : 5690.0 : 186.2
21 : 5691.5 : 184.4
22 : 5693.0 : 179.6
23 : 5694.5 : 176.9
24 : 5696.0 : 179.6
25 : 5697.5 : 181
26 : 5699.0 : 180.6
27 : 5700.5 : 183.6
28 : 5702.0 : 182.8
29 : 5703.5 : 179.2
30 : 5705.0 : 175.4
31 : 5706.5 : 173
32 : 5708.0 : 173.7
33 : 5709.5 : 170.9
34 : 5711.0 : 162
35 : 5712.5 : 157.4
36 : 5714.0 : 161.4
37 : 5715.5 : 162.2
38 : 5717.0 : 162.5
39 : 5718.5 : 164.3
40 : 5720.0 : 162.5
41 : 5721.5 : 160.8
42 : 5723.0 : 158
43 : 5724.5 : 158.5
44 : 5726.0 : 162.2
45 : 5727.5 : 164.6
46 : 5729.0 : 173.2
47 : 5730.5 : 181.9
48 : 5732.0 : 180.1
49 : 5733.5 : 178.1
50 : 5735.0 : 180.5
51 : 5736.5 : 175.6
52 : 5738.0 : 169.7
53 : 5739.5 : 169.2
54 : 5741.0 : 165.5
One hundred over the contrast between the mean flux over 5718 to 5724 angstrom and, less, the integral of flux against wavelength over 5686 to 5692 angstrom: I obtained -0.111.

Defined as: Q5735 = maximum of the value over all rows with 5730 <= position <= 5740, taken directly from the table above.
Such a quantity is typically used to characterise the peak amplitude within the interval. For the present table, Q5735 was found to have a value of 181.9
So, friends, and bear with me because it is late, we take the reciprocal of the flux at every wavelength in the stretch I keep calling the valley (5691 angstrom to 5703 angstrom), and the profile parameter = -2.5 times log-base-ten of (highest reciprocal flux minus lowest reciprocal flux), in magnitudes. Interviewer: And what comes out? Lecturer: 9.1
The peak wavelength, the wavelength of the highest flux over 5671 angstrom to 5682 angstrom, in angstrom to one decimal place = 5672.0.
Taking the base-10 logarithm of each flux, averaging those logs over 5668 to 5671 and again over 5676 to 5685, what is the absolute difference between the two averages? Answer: 0.05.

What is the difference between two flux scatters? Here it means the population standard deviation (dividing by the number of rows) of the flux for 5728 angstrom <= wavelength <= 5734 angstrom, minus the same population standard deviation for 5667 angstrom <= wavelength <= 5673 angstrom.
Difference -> -3.2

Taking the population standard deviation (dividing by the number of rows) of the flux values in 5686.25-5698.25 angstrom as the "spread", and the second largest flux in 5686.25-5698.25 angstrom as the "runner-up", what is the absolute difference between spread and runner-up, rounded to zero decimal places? 177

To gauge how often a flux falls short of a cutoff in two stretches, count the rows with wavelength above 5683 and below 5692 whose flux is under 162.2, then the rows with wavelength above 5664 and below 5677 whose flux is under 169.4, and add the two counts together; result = 9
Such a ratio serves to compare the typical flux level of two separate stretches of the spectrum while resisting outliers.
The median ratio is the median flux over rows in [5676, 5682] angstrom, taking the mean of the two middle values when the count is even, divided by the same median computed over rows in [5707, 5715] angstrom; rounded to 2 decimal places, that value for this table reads 1.00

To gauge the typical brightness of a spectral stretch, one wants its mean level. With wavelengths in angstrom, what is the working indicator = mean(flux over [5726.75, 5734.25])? 176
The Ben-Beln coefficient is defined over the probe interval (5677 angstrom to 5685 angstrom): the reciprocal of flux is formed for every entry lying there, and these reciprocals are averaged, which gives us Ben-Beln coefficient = 0.0062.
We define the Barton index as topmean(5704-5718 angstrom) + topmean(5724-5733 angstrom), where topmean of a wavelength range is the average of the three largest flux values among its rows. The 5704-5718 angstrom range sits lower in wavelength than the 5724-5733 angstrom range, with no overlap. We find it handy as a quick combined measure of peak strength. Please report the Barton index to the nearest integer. 352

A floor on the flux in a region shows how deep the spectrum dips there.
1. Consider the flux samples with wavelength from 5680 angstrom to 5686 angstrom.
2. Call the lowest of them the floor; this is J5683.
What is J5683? 155.9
